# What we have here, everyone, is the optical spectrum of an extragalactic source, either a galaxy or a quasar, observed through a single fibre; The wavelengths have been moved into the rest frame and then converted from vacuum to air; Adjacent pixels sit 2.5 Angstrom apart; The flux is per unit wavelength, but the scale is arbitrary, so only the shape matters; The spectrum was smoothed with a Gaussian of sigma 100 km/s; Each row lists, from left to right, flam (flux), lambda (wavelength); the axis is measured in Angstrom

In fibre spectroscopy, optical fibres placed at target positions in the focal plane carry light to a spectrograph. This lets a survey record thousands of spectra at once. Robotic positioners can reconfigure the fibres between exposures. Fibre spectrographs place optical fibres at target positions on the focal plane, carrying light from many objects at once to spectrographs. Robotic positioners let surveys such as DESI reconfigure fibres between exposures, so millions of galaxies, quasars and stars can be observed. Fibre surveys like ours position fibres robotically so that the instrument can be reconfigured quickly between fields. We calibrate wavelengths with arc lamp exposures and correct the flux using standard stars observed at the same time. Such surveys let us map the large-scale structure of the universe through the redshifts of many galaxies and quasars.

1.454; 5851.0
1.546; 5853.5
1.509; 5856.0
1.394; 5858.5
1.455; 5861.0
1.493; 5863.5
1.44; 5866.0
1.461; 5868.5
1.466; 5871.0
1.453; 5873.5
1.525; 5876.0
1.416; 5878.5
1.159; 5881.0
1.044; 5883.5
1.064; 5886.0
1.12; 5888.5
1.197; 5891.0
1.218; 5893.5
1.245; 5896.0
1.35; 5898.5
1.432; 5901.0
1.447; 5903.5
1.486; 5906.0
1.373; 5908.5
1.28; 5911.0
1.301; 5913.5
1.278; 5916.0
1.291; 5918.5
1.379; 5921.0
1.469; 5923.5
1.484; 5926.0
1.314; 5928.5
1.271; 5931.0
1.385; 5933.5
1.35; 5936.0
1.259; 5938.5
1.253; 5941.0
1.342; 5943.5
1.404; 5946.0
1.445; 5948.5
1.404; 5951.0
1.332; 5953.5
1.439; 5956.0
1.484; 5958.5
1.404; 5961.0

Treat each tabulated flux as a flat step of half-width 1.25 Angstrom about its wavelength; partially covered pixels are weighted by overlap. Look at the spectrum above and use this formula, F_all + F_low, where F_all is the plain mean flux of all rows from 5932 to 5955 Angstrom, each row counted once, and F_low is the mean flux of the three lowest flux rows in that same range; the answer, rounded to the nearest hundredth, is 2.63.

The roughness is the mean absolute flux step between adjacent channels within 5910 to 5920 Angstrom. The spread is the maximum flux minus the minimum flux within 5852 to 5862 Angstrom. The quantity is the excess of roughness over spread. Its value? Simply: -0.13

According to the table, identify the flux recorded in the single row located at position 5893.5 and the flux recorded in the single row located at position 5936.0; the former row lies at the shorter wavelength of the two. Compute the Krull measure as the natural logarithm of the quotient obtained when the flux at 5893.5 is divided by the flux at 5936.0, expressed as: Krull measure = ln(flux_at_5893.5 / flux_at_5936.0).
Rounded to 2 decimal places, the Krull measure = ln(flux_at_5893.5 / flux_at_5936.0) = -0.10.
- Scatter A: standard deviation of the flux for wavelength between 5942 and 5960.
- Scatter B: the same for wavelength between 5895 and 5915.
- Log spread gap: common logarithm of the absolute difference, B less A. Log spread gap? -1.5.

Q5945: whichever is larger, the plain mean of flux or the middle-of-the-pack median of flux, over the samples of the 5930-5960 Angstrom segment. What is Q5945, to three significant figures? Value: 1.37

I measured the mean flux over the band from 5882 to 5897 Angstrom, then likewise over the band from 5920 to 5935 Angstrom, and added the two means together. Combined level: 2.53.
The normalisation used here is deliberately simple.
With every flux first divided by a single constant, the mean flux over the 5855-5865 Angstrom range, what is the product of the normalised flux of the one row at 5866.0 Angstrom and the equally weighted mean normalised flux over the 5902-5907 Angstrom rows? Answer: 0.99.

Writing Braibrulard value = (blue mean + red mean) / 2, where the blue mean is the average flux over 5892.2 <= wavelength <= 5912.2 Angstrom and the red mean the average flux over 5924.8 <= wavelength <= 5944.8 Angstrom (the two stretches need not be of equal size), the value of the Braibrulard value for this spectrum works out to 1.34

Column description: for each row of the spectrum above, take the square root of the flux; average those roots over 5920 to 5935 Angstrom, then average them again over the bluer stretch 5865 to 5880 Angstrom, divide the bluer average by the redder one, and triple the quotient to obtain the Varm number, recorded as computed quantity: 3.08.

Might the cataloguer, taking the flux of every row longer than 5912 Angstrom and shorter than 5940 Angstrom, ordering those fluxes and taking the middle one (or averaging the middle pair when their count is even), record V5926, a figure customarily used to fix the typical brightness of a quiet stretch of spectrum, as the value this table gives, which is 1.31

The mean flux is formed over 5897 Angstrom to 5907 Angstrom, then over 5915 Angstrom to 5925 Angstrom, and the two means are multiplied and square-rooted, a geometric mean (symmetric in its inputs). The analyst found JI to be 1.39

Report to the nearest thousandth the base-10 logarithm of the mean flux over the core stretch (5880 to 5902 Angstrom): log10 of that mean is 0.080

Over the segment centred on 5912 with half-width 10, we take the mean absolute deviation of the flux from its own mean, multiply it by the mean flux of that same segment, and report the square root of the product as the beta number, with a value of 0.3010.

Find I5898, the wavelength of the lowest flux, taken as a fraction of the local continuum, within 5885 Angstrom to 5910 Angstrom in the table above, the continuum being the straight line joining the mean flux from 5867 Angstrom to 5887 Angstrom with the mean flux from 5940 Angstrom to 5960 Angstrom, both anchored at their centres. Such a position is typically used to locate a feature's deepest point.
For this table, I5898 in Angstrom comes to 5886.0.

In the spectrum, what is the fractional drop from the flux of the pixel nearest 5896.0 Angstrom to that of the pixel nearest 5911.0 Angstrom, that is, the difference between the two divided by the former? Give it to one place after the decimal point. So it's 0.0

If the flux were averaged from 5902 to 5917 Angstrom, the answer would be 1.36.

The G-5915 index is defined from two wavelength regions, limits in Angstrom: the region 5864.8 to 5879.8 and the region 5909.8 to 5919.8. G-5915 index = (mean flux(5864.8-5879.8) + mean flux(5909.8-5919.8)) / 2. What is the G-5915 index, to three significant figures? 1.37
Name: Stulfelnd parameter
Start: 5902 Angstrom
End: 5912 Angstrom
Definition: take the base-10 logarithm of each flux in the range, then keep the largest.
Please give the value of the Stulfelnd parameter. 0.172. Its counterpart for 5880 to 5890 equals 0.064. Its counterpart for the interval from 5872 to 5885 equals 0.183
